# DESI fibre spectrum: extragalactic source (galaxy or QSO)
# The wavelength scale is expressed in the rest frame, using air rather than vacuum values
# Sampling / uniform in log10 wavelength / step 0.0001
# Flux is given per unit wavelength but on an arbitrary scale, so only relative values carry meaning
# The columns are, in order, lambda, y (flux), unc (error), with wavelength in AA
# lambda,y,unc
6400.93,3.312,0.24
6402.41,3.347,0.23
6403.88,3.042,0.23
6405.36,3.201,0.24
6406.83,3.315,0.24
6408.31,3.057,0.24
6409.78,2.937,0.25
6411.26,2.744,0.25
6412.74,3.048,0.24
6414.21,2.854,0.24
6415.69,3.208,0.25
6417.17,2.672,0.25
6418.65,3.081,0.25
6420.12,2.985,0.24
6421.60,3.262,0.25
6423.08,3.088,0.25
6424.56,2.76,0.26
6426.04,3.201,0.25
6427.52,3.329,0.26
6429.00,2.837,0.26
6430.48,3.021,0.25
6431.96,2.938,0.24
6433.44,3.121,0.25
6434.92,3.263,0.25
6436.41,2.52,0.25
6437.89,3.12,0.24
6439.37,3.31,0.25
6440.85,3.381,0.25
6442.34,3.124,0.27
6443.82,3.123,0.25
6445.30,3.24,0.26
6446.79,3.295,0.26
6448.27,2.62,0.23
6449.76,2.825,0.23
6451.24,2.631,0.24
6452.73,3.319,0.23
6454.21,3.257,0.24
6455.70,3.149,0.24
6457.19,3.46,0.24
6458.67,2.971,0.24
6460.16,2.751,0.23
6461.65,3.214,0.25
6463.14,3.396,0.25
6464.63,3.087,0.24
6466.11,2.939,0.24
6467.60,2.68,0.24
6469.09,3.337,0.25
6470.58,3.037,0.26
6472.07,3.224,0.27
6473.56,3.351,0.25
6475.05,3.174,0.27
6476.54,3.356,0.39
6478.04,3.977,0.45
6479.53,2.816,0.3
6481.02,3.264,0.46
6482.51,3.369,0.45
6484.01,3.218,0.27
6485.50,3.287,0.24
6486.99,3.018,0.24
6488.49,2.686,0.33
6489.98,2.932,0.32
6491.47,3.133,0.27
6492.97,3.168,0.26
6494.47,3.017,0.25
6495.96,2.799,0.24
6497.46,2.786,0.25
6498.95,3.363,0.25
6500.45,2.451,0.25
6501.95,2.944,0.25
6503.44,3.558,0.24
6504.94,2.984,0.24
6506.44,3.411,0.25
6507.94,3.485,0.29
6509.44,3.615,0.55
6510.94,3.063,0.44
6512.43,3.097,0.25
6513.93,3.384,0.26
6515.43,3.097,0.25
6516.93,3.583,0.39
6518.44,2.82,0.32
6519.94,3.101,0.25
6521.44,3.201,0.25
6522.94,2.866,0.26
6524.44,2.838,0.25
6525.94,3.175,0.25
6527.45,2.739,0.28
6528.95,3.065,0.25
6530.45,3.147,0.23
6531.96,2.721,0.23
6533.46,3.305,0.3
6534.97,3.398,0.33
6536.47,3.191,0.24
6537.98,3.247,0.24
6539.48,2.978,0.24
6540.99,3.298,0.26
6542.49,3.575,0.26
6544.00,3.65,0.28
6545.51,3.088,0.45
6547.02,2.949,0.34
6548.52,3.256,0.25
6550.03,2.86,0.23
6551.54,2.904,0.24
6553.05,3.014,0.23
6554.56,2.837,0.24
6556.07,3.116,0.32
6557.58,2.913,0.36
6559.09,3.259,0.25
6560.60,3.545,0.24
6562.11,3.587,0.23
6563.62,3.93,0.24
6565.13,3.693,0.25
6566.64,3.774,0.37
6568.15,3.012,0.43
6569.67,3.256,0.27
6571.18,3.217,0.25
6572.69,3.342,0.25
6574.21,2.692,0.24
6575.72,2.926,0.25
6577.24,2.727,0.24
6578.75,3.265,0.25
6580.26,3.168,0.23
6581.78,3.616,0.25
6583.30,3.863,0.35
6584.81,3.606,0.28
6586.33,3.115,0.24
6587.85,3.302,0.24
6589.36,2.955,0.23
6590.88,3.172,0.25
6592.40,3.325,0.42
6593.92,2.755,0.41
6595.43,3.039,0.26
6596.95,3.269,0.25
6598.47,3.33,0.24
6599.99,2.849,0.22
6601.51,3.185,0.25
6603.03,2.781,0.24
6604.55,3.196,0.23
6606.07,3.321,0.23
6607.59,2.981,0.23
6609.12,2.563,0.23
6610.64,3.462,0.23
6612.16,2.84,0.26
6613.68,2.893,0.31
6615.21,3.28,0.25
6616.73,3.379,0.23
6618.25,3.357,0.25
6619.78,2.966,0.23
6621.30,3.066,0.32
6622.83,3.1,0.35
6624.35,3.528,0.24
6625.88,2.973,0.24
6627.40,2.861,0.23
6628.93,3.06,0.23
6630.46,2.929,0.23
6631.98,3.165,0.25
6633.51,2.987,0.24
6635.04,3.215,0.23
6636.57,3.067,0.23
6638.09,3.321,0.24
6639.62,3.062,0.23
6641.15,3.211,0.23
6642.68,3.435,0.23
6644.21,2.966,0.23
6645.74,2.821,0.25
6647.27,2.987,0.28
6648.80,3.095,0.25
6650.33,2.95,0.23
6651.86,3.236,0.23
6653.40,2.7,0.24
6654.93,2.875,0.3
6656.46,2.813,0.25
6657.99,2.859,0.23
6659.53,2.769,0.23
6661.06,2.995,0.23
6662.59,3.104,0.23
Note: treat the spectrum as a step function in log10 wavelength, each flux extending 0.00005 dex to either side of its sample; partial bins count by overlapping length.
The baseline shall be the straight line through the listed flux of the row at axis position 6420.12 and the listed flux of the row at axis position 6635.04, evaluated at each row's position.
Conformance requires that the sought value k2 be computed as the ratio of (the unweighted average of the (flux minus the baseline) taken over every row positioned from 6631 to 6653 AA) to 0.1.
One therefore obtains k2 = -1.1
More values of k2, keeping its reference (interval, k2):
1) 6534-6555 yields 0.4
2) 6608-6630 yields -1.0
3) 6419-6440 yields 0.6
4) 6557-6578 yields 1.3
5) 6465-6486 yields 1.7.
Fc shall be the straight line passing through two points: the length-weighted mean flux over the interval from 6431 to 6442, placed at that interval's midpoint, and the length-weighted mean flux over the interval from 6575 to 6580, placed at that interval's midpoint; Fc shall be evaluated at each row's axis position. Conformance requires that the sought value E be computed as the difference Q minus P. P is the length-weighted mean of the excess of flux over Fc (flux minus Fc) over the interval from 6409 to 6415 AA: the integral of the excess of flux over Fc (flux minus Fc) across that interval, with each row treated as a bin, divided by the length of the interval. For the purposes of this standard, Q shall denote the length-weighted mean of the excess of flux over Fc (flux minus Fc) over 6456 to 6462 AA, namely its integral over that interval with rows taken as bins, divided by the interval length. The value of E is 0.23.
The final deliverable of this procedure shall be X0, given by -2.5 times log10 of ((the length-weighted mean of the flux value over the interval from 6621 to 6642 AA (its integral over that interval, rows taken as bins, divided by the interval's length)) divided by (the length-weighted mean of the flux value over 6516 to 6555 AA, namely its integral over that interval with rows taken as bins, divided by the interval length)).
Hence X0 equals -0.001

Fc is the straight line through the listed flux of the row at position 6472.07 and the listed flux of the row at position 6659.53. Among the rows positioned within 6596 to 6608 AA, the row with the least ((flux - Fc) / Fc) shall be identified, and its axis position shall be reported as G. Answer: 6603.03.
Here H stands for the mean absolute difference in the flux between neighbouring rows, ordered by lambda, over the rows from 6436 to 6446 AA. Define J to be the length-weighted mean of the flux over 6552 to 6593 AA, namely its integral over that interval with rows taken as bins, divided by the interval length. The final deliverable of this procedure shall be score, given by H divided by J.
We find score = 0.063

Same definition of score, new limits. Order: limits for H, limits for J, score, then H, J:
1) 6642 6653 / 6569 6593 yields 0.068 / 0.220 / 3.22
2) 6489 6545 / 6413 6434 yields 0.102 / 0.307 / 3.03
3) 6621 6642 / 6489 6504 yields 0.075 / 0.224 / 3.00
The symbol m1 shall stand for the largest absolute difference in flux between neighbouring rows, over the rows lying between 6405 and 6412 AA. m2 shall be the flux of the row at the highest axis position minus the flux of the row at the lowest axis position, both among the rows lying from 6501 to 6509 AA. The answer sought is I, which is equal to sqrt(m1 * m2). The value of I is 0.37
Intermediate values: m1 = 0.26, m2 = 0.54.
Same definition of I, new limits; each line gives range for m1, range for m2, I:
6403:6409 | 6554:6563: 0.44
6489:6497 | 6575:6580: 0.27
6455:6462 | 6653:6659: 0.28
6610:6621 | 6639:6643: 0.48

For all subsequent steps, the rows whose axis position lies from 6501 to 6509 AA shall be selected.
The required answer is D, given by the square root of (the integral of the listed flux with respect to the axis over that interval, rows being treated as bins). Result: 5.11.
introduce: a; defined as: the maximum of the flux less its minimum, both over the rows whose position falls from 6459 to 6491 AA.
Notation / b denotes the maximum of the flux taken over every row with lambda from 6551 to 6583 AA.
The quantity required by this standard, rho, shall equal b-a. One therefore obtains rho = 2.6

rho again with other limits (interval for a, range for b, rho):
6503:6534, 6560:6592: 3.0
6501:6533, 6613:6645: 2.6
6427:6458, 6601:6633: 2.6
